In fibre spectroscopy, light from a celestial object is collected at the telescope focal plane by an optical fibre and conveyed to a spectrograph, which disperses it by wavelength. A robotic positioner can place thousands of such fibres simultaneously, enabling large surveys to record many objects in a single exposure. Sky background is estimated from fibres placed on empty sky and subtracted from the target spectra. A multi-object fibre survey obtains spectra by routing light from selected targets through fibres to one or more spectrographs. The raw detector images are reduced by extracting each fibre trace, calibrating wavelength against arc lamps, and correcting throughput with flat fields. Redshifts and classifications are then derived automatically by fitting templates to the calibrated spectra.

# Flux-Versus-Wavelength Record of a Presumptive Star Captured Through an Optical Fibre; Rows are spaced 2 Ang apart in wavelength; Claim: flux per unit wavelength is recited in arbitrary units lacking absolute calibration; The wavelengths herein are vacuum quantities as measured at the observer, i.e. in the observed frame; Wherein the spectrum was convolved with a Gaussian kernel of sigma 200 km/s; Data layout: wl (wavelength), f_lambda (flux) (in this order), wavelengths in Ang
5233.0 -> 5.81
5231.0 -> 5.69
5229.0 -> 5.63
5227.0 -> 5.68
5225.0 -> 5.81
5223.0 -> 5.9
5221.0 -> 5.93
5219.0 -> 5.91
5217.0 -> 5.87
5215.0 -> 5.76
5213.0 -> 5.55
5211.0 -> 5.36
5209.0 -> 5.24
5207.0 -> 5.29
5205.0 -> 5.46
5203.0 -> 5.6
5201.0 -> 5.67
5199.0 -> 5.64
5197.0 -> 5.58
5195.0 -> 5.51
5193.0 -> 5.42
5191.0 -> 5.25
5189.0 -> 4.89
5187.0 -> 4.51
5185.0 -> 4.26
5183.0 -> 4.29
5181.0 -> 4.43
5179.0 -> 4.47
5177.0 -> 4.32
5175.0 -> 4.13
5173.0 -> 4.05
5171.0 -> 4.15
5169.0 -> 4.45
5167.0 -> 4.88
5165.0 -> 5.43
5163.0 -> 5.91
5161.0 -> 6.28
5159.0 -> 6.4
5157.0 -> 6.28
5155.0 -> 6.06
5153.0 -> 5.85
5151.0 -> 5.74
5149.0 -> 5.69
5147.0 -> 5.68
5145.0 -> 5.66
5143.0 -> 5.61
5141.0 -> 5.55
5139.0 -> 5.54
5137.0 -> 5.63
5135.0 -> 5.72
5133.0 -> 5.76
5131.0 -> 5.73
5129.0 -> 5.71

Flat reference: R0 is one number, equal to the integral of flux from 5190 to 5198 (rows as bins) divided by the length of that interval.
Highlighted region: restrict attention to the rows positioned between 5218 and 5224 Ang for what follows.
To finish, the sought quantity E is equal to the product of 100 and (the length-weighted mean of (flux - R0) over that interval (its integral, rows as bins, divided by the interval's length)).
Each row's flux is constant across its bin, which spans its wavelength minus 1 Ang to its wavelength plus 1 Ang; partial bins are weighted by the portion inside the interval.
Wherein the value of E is 47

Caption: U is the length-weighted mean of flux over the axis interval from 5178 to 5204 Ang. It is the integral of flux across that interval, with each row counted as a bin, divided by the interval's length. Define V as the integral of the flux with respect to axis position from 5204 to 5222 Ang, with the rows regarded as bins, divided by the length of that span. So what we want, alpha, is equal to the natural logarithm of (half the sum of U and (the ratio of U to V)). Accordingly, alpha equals 1.09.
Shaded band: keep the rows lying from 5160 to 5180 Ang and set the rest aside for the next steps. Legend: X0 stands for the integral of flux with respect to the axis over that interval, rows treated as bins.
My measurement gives 96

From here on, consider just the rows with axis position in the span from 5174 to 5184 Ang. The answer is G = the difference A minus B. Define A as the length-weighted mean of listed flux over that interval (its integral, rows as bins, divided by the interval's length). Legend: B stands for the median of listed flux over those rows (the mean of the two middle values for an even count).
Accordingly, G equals 0.008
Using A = 4.3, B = 4.32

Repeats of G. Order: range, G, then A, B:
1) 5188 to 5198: -0.090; 5.3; 5.42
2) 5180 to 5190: 0.046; 4.5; 4.43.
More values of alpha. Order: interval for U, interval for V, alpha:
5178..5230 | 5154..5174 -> 1.15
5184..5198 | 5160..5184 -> 1.12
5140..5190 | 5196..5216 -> 1.11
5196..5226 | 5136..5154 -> 1.20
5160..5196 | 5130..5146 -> 1.04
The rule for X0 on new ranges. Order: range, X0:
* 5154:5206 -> 267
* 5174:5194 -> 92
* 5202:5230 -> 158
